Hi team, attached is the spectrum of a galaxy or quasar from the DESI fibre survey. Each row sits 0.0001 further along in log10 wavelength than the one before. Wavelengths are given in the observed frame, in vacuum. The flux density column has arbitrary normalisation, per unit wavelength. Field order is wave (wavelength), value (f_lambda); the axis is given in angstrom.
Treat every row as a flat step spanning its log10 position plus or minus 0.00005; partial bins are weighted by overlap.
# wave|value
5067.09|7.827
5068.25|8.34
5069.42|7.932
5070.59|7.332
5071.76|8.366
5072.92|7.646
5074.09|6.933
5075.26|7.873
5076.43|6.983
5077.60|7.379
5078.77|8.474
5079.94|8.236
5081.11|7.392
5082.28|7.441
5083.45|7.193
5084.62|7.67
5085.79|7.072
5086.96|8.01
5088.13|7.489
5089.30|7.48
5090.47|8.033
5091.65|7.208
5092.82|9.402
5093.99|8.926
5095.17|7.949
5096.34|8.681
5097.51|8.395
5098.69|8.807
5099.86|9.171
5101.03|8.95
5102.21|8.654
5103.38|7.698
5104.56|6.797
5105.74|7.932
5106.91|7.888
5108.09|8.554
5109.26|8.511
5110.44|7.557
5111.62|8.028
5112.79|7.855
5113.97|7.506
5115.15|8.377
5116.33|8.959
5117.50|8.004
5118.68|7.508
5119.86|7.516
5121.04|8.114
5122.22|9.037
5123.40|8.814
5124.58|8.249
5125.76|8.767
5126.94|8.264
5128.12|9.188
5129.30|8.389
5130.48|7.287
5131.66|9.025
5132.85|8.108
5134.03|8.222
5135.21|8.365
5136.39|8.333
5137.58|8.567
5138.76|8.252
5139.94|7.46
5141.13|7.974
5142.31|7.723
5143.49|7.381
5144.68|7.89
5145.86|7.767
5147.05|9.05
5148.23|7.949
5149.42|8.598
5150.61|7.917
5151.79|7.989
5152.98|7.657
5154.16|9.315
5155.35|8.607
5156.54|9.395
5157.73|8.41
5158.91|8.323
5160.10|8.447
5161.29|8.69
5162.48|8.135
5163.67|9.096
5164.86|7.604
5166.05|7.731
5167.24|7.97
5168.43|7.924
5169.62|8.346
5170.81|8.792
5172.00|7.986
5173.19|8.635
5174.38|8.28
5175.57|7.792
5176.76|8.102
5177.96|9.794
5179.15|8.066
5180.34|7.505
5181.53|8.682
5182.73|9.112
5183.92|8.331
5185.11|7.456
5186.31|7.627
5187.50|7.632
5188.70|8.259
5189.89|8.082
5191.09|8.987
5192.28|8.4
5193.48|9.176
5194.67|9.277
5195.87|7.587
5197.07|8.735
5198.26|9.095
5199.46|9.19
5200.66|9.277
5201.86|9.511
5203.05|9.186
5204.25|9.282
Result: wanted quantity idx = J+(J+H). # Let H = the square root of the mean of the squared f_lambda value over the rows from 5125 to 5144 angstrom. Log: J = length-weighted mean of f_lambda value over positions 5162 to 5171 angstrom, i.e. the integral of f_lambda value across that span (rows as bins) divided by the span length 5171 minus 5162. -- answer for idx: 24.6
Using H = 8.22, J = 8.17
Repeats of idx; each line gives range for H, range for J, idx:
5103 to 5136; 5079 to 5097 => 24.0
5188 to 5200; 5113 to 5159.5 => 25.2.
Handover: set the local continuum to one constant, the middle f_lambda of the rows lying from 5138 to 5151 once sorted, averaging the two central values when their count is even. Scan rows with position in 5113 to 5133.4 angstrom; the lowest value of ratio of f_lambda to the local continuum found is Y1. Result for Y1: 0.920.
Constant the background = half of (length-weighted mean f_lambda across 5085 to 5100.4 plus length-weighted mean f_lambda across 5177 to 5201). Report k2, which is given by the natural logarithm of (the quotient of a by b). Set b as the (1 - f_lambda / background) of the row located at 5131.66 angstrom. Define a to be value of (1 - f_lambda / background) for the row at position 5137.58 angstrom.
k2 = -1.1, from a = -0.03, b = -0.08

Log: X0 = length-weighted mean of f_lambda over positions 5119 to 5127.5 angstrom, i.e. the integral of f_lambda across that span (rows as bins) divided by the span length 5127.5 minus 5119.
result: 8.36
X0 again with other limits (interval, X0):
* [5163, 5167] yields 8.12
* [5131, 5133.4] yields 8.51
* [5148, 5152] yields 8.13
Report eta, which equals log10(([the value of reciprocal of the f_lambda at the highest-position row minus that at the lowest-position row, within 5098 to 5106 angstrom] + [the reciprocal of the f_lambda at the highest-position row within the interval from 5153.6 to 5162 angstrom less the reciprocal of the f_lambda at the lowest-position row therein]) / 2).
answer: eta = -2.0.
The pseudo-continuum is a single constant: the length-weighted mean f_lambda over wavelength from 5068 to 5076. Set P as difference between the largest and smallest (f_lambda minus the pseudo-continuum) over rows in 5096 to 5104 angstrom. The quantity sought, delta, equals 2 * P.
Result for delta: 2.9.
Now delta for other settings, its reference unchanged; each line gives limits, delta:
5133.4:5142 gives 2.2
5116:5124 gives 3.1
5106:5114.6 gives 2.1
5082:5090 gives 1.9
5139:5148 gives 3.3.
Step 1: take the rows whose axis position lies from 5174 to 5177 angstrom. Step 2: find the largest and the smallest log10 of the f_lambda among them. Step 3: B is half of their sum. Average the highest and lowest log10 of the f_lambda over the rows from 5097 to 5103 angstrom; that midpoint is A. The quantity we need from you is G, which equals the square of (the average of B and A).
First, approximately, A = 0.94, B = 0.905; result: 0.854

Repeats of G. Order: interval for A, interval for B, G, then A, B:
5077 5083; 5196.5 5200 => 0.856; 0.90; 0.952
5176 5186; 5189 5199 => 0.861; 0.93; 0.924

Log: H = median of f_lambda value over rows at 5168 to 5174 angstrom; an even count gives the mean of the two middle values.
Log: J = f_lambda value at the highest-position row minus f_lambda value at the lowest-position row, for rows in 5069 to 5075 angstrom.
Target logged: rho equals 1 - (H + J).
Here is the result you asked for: -6.3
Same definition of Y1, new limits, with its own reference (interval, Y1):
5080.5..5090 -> 0.893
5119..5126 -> 0.949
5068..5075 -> 0.876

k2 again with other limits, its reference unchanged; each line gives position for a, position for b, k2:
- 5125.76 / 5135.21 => 3.1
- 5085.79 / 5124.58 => 2.6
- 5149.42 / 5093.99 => -0.8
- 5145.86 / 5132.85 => 0.9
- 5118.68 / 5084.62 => 0.2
